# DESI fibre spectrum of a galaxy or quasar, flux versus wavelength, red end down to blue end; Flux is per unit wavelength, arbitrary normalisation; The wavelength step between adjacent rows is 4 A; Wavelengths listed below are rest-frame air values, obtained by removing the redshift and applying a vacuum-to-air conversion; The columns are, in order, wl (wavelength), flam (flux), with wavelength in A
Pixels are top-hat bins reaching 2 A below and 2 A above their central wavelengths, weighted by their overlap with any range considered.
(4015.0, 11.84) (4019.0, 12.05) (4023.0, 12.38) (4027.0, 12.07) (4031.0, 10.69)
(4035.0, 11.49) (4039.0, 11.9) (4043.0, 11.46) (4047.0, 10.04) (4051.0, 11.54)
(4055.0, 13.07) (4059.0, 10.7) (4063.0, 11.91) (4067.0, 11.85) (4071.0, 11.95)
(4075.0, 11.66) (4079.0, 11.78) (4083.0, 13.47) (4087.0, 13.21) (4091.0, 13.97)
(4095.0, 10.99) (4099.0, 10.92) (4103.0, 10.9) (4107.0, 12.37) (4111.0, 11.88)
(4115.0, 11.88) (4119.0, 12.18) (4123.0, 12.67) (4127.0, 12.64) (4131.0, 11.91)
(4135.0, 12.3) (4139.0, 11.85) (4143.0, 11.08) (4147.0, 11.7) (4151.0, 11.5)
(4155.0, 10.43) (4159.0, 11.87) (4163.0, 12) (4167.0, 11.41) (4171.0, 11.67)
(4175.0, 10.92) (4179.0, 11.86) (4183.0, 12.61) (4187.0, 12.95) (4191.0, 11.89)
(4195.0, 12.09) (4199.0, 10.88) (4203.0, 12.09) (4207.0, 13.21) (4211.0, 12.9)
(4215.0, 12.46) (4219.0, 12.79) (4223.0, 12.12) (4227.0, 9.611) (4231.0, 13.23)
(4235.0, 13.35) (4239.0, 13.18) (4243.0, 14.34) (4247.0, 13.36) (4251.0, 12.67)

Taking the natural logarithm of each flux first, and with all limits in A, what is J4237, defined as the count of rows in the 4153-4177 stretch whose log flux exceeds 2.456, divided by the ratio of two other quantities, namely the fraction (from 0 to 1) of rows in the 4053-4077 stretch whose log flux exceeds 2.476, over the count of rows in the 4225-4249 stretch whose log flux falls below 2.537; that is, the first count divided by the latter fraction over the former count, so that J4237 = 6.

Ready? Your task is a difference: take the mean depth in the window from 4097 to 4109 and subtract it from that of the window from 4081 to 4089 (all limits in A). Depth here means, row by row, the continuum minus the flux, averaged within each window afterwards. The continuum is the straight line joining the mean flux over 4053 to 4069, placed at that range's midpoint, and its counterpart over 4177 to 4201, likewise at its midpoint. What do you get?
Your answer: -2.0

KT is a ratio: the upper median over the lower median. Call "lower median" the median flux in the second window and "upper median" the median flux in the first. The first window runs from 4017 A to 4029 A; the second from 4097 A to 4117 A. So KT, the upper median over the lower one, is 1.02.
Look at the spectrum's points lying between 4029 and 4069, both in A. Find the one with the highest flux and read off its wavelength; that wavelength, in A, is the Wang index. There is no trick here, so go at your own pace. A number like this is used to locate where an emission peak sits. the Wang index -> 4055.0 A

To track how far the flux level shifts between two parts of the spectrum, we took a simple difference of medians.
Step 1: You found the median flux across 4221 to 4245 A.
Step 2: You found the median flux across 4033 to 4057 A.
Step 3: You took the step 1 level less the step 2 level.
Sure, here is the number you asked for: 1.7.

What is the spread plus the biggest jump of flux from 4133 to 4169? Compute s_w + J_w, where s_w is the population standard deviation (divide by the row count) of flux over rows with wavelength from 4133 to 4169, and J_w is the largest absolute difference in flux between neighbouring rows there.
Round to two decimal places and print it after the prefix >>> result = 1.96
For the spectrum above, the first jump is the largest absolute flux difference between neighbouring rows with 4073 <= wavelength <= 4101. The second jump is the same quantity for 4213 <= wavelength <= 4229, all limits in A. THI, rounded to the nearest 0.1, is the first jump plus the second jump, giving 5.5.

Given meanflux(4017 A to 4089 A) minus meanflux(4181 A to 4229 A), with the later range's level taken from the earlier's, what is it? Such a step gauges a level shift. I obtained -0.29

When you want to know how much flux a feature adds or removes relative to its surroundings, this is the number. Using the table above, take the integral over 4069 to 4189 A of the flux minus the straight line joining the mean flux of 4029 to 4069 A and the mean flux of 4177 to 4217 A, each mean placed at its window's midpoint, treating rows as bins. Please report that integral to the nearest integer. 5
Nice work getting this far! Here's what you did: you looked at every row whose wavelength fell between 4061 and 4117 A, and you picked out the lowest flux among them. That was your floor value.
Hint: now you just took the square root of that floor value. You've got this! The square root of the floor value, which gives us 3.30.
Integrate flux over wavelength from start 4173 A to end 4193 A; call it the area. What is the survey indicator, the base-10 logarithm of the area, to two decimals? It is 2.38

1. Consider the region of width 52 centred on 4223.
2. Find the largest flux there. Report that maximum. 14.34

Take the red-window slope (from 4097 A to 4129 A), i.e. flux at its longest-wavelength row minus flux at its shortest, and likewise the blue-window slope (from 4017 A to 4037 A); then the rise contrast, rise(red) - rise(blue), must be 2.3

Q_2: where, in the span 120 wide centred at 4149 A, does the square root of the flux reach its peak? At 4091.0 A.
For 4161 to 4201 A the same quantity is 4187.0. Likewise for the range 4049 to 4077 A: 4055.0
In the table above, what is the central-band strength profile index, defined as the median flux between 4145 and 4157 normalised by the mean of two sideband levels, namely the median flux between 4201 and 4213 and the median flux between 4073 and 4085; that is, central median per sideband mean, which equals 0.93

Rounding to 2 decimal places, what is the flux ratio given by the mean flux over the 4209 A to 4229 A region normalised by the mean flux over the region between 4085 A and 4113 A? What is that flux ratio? 1.00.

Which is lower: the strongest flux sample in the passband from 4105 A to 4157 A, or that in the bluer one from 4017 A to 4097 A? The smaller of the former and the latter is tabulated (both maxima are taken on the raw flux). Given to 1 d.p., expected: 12.7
